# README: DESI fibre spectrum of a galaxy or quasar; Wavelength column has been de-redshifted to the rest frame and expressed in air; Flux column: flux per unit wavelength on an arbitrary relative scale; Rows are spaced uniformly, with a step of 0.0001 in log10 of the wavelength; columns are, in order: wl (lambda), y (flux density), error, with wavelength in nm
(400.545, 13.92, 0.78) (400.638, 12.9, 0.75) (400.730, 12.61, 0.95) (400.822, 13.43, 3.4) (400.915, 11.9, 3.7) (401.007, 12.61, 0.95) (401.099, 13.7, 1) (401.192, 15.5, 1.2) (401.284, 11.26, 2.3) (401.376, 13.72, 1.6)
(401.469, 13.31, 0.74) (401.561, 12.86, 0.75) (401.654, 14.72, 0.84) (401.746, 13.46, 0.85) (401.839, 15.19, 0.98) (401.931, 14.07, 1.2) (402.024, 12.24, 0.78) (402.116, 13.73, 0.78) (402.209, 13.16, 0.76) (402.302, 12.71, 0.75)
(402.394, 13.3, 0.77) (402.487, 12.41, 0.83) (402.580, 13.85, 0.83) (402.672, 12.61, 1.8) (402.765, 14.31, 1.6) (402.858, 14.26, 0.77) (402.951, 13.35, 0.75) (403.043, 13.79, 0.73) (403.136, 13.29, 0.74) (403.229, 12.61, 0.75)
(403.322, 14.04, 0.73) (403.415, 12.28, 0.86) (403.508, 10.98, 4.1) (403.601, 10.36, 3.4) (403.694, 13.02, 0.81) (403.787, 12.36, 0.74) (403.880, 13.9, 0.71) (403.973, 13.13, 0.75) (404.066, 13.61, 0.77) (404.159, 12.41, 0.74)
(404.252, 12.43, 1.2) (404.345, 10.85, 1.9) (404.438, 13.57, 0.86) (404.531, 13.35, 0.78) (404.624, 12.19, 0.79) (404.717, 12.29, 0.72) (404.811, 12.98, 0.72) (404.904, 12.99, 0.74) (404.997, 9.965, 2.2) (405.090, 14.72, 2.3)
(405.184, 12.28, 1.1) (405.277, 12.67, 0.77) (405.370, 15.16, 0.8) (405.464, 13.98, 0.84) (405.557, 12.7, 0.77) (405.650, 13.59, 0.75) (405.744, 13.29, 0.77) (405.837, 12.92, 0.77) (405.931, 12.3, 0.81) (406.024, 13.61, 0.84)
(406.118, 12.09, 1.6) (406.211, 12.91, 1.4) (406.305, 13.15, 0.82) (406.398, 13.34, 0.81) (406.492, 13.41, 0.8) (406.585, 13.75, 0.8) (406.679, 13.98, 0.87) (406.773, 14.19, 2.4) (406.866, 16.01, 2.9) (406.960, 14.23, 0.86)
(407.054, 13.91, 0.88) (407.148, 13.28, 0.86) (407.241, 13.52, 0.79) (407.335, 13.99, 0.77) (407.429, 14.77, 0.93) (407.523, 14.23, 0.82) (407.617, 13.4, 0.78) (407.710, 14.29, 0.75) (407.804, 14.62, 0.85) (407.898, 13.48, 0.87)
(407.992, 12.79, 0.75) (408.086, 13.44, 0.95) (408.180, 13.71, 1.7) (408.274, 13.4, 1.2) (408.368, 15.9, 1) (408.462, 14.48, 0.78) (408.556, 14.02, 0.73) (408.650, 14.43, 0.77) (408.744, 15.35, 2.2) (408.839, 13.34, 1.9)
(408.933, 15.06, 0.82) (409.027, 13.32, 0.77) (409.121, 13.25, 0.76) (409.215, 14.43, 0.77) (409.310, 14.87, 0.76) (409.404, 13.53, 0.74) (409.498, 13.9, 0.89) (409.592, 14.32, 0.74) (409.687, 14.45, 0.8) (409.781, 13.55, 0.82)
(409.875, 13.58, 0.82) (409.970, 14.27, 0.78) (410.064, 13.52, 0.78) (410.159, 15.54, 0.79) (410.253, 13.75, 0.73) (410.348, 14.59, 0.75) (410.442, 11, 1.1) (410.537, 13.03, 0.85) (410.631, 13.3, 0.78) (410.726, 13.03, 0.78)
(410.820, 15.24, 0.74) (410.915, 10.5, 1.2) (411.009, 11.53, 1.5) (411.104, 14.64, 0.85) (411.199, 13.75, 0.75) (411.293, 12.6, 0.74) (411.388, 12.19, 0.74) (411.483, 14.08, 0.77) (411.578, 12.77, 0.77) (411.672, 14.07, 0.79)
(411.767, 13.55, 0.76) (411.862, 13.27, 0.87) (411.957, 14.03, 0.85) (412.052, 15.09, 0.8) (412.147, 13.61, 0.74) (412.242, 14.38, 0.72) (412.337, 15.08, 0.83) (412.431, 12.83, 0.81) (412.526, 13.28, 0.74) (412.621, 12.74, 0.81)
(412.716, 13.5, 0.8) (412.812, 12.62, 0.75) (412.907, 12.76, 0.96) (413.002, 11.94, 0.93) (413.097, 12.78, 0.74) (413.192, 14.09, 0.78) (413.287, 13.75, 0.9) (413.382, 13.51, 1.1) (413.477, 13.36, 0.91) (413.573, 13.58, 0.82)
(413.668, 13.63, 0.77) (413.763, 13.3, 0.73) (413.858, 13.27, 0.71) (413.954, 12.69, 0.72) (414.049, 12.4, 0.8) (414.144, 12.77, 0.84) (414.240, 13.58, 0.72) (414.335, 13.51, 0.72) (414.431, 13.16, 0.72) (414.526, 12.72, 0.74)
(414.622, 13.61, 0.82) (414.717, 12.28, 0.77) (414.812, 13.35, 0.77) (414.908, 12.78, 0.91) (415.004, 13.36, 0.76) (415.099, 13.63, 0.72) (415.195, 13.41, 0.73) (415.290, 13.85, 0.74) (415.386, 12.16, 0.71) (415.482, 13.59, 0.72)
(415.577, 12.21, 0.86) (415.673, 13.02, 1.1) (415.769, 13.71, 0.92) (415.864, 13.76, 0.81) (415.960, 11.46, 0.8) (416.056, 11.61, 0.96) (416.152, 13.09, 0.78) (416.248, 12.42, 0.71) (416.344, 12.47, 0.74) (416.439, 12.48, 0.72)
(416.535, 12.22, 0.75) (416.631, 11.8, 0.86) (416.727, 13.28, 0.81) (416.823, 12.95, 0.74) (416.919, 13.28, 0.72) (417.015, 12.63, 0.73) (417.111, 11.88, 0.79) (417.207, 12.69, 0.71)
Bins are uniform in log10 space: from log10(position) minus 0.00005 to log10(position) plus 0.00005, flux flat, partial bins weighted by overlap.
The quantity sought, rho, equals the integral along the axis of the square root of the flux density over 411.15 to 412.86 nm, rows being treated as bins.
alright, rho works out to 6.28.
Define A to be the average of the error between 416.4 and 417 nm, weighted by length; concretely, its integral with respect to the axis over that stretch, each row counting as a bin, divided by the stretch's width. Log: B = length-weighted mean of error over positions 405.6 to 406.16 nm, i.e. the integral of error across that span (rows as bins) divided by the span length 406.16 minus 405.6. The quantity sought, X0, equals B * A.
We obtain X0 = 0.70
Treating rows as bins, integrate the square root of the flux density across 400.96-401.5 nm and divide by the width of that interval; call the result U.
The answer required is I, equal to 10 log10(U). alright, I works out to 5.62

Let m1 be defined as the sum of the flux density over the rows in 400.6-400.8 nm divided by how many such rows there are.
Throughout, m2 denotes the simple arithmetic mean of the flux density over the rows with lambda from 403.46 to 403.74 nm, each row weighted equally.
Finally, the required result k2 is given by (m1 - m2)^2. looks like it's 1.69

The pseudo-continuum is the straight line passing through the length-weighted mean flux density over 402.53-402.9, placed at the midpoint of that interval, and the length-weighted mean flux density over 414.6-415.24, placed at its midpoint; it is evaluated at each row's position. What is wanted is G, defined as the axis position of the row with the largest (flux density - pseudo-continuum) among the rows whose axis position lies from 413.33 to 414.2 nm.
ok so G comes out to 413.668 nm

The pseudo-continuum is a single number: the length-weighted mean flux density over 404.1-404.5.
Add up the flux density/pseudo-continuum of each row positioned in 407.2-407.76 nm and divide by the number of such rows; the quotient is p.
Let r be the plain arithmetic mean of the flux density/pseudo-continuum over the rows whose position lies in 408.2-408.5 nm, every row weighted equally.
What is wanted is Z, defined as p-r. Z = -0.05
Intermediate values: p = 1.13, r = 1.18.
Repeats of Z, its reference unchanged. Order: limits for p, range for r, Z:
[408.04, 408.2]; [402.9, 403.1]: 0.00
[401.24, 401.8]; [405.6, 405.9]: 0.00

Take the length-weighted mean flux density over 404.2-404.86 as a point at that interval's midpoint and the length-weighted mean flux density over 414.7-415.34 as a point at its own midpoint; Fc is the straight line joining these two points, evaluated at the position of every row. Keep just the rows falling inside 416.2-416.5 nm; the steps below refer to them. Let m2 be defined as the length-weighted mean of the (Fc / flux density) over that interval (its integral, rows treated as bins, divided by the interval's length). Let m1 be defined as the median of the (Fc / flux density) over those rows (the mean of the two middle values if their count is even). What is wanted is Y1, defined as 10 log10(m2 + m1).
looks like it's 3.3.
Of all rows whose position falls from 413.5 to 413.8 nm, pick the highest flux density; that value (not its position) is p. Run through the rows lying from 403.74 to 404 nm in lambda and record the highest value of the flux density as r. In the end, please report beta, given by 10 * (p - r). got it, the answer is -3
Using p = 13.63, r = 13.9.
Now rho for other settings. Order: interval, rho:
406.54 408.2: 6.20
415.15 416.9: 6.25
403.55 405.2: 5.84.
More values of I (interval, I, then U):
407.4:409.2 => 5.74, 3.75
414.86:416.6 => 5.54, 3.58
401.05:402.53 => 5.64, 3.67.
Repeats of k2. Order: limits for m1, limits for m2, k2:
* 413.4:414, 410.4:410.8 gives 0.51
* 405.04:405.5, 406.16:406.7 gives 0.11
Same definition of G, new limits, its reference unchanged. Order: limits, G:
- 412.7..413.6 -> 413.192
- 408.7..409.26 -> 408.744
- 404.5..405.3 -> 405.090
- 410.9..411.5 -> 411.104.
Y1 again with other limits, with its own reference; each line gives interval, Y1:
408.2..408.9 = 2.5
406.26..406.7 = 2.8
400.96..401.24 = 2.5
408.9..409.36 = 2.6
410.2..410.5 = 2.9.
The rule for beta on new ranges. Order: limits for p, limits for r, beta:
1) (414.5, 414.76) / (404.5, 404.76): 3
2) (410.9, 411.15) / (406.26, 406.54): 12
